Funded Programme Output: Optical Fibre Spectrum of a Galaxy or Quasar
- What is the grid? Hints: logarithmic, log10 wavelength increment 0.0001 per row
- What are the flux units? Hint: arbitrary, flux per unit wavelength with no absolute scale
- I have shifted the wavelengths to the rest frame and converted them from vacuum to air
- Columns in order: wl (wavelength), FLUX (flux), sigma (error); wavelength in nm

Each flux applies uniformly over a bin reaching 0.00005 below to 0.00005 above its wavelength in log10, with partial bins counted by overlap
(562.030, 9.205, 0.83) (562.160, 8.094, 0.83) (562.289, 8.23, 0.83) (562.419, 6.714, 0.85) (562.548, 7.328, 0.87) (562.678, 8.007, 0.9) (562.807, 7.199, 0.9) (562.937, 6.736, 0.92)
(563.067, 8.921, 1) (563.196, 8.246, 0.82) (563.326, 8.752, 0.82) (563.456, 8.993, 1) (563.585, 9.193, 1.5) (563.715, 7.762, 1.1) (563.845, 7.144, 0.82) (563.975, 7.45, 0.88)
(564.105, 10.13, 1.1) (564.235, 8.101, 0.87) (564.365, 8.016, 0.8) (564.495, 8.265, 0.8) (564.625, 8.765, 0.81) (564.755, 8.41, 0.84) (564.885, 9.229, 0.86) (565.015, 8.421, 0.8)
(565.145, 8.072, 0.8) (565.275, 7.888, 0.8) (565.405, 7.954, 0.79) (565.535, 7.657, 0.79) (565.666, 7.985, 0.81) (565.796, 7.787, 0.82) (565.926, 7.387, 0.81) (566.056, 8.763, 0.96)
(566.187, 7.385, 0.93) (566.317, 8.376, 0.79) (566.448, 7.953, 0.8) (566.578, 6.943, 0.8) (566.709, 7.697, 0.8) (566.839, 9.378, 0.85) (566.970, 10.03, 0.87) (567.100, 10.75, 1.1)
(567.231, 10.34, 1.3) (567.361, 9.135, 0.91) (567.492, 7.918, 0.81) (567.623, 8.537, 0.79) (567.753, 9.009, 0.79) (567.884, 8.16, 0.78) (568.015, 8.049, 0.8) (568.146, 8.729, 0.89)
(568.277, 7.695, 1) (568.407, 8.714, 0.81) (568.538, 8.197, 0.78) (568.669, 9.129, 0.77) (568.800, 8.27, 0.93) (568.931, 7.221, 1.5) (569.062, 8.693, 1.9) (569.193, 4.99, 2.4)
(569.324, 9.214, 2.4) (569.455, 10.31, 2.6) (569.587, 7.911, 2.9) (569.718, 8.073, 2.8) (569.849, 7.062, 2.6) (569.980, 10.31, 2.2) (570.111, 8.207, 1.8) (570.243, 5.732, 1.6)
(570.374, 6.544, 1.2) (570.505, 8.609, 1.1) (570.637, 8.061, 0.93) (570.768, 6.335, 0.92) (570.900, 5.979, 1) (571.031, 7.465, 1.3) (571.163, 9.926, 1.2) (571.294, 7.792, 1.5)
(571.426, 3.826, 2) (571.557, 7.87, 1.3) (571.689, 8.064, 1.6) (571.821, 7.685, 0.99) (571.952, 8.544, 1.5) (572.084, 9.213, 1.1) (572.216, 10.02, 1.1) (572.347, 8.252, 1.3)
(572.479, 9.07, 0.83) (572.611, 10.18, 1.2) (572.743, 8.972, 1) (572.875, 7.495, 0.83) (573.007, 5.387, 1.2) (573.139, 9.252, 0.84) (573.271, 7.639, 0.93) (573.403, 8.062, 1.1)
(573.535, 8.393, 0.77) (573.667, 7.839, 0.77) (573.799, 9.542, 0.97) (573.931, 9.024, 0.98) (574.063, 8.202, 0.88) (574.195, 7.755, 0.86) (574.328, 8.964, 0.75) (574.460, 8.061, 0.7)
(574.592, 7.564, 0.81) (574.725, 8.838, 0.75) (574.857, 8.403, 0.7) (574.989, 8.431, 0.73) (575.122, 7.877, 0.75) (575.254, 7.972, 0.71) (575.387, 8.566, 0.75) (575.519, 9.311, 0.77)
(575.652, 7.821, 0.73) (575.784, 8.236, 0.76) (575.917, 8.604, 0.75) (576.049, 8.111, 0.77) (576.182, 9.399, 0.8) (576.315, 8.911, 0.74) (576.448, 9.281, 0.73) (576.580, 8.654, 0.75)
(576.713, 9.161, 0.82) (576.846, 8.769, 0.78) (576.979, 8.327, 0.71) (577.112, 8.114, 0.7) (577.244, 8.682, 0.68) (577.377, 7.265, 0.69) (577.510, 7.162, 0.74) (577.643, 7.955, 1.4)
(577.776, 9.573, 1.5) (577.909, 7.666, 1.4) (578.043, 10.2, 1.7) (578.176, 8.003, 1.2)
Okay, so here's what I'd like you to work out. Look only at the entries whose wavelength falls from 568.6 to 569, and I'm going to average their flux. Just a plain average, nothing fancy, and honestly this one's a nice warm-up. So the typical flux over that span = 8.21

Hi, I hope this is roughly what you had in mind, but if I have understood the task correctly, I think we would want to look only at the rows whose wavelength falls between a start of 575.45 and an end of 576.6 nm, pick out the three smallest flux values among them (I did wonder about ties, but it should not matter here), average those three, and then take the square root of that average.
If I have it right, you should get 2.84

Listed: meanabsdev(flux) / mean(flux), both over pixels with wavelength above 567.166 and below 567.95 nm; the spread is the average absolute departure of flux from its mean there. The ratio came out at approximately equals 0.073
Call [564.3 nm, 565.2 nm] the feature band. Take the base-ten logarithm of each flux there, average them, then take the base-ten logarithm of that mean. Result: -0.033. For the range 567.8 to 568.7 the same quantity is -0.035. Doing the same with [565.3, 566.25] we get -0.049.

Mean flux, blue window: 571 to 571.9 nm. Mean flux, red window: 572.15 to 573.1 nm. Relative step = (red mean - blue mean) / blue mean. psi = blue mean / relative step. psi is 59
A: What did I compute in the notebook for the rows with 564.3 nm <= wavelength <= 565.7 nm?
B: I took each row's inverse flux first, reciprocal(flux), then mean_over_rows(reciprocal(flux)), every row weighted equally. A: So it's 0.122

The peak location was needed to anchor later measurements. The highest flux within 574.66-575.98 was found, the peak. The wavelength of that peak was 575.519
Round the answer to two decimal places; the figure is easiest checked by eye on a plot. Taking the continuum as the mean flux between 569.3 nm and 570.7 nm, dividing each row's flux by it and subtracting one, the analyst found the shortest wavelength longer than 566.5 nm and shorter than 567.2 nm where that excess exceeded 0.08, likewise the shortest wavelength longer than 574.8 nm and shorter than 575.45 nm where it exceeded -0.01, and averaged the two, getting 570.85 nm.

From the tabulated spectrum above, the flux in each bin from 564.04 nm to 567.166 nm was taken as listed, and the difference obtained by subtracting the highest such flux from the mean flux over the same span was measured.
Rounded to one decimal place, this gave -2.4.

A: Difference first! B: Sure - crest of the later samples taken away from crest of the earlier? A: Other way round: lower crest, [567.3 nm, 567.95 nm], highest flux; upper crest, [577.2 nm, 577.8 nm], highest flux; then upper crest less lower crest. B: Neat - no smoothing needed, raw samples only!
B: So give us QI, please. 0.4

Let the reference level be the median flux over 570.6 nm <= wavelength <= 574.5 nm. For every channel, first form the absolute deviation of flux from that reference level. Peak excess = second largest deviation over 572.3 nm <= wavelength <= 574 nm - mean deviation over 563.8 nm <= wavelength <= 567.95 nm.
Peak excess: 1.4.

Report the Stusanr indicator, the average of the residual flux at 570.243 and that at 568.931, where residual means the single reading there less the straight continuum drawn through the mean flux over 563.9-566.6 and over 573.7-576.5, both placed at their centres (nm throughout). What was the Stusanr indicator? -1.8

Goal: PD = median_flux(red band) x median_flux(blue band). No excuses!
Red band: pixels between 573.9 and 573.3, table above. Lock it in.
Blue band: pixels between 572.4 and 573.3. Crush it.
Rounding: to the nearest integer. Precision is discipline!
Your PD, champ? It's 74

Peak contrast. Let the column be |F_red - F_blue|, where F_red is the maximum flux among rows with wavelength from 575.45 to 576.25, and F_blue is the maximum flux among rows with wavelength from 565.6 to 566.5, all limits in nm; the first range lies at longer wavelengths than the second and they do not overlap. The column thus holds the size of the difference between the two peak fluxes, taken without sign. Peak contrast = 0.64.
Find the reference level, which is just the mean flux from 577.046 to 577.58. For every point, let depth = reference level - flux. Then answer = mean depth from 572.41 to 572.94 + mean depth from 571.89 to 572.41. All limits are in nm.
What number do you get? -2.3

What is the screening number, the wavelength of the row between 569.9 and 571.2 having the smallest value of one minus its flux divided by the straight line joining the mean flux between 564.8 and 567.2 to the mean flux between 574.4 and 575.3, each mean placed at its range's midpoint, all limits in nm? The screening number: 569.980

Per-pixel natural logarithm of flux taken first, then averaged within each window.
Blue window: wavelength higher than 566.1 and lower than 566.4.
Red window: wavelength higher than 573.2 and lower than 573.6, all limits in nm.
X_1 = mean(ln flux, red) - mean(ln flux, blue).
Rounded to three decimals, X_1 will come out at 0.020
